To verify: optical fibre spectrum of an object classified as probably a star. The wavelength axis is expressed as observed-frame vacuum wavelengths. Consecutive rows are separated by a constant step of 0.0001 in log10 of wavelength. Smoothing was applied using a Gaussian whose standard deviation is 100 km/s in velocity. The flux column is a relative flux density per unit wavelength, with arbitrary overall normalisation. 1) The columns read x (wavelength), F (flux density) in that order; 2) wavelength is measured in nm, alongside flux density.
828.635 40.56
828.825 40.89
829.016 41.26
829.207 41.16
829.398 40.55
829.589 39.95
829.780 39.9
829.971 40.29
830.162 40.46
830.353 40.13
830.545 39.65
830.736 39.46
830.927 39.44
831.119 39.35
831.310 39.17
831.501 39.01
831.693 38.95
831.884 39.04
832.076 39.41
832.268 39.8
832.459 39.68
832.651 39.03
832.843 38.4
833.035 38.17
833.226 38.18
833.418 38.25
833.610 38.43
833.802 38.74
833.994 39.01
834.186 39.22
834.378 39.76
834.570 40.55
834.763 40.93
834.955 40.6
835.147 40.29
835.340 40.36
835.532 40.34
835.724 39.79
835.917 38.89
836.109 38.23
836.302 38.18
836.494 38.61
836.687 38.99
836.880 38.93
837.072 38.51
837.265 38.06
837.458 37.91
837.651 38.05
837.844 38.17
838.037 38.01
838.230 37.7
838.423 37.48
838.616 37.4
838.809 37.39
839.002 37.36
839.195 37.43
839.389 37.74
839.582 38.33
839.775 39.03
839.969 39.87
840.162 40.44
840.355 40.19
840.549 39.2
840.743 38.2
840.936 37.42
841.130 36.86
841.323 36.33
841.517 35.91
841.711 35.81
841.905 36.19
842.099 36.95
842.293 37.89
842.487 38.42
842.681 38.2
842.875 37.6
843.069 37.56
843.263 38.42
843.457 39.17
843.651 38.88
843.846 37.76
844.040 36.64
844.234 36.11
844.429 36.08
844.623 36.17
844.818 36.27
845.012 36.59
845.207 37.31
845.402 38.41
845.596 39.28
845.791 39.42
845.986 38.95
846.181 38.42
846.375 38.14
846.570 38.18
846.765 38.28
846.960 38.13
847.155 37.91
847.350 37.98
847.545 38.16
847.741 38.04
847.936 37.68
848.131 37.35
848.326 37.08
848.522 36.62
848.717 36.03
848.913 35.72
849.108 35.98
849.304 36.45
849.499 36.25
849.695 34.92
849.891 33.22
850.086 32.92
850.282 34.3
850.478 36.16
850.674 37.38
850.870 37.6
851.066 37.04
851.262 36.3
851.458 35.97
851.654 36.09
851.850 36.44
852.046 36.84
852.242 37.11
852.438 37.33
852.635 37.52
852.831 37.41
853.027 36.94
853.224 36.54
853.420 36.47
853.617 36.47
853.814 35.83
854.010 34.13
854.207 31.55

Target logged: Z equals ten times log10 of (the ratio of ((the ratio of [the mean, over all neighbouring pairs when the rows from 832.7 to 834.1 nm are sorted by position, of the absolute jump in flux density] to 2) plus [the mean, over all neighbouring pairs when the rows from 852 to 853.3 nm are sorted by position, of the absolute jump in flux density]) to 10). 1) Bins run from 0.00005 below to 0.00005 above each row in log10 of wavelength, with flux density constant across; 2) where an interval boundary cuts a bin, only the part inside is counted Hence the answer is -14.4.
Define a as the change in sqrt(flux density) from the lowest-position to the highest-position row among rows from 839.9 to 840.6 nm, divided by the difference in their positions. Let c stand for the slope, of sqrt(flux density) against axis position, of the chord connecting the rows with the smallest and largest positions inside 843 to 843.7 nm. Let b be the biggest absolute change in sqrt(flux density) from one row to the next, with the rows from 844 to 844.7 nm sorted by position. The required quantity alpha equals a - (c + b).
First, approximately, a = -0.09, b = 0.044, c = 0.183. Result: -0.32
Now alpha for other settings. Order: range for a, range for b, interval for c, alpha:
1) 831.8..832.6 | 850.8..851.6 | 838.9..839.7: -0.11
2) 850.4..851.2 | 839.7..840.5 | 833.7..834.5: -0.08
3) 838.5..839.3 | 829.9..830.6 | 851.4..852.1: -0.16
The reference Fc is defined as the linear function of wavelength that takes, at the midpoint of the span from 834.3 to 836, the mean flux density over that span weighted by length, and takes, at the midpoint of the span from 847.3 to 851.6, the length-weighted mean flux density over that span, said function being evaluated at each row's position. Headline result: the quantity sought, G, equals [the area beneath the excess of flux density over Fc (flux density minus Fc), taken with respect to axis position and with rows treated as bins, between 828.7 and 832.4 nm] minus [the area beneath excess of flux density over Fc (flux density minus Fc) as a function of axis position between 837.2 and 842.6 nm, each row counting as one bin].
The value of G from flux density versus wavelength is 0.0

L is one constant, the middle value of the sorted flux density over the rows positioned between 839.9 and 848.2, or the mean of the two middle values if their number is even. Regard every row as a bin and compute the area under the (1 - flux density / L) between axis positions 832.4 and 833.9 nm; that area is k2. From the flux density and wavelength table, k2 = -0.02 nm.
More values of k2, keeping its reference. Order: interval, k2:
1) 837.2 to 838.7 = 0.01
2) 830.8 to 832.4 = -0.05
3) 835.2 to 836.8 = -0.05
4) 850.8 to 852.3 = 0.05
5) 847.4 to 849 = 0.04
